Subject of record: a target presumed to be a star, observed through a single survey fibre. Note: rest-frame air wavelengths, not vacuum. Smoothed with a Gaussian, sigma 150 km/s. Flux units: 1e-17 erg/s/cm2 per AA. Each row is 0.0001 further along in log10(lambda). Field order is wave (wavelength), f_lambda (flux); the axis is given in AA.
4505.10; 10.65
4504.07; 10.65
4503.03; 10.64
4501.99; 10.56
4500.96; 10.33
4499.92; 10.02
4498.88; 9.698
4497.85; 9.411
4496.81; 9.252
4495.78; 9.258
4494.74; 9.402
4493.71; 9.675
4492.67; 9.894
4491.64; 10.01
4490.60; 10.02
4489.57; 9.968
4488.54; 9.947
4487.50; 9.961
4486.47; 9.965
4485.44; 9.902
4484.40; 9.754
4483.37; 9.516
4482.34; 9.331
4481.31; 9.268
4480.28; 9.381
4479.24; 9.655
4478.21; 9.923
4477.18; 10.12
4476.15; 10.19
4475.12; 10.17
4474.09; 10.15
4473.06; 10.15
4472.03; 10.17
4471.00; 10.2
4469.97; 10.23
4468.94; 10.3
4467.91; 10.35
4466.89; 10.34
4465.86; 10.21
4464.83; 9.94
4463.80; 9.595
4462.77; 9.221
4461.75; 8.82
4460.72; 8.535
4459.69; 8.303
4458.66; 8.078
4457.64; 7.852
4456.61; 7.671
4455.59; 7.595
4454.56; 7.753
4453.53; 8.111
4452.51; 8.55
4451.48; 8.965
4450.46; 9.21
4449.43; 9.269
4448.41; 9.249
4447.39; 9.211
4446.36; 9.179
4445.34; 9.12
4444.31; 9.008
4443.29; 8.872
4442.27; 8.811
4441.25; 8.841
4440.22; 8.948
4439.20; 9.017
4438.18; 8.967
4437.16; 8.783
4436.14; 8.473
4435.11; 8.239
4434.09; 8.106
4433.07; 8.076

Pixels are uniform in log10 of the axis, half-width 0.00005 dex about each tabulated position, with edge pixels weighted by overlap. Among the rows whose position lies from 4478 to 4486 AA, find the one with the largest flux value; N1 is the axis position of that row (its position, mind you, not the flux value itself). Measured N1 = 4478.21 AA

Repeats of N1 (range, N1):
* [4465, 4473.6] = 4467.91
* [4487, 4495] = 4490.60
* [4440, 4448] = 4447.39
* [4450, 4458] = 4450.46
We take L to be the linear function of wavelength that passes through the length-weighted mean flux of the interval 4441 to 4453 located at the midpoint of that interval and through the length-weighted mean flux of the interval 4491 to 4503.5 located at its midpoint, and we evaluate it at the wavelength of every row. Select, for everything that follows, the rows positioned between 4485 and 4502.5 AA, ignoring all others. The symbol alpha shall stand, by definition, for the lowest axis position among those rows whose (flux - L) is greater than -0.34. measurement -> 4485.44 AA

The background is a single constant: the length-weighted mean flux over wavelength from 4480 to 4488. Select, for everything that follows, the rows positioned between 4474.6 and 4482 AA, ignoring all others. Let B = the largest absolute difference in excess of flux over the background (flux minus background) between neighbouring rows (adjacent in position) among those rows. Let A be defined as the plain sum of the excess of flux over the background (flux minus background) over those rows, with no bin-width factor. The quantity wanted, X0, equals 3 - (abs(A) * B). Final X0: 2.68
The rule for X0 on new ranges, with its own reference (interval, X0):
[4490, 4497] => 2.99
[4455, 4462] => -0.05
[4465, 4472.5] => 2.45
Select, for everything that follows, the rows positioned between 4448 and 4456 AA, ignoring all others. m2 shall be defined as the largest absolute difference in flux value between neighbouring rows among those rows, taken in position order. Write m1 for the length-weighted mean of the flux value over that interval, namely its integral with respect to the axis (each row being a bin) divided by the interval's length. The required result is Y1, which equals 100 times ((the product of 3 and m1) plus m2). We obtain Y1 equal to 2620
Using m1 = 8.6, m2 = 0.44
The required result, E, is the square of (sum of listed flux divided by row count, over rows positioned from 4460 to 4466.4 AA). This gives 88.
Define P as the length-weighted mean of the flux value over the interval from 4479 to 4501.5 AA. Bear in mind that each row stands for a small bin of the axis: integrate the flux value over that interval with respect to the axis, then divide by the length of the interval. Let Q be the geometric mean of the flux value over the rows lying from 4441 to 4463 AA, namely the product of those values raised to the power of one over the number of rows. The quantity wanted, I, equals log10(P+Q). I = 1.263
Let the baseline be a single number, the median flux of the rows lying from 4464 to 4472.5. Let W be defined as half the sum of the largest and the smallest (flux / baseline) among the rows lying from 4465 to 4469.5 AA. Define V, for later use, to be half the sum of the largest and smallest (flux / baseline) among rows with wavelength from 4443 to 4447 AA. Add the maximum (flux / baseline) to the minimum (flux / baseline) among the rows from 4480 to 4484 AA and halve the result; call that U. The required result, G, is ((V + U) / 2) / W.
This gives 0.90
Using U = 0.92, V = 0.883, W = 1.01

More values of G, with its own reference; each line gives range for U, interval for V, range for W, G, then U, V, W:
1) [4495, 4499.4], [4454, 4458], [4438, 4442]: 0.96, 0.93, 0.756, 0.87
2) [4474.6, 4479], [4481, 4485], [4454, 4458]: 1.27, 0.98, 0.931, 0.76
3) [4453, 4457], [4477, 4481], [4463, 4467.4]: 0.88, 0.77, 0.954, 0.98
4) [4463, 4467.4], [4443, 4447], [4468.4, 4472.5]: 0.93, 0.98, 0.883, 1.00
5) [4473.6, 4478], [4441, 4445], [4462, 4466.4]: 0.98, 0.99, 0.872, 0.95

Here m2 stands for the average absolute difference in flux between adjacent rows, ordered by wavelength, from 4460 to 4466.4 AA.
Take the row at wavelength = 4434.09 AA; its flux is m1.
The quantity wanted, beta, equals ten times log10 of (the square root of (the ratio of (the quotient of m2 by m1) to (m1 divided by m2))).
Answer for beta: -14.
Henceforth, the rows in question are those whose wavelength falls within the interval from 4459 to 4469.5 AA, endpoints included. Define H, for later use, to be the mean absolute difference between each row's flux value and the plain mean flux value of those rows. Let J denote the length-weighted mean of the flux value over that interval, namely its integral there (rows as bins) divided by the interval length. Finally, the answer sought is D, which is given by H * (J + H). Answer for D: 7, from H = 0.7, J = 9.5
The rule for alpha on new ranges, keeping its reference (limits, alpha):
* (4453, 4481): 4462.77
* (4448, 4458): 4448.41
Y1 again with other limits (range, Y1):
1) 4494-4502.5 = 2956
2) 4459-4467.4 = 2842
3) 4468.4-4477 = 3064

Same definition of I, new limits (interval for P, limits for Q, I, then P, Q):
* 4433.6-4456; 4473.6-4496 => 1.268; 8.74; 9.8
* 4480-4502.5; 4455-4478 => 1.283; 9.76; 9.4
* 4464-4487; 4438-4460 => 1.270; 9.96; 8.6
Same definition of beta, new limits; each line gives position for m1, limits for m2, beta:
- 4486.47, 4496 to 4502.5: -16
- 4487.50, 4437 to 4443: -21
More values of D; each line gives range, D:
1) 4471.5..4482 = 3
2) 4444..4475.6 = 7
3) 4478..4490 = 2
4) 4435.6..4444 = 1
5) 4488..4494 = 1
